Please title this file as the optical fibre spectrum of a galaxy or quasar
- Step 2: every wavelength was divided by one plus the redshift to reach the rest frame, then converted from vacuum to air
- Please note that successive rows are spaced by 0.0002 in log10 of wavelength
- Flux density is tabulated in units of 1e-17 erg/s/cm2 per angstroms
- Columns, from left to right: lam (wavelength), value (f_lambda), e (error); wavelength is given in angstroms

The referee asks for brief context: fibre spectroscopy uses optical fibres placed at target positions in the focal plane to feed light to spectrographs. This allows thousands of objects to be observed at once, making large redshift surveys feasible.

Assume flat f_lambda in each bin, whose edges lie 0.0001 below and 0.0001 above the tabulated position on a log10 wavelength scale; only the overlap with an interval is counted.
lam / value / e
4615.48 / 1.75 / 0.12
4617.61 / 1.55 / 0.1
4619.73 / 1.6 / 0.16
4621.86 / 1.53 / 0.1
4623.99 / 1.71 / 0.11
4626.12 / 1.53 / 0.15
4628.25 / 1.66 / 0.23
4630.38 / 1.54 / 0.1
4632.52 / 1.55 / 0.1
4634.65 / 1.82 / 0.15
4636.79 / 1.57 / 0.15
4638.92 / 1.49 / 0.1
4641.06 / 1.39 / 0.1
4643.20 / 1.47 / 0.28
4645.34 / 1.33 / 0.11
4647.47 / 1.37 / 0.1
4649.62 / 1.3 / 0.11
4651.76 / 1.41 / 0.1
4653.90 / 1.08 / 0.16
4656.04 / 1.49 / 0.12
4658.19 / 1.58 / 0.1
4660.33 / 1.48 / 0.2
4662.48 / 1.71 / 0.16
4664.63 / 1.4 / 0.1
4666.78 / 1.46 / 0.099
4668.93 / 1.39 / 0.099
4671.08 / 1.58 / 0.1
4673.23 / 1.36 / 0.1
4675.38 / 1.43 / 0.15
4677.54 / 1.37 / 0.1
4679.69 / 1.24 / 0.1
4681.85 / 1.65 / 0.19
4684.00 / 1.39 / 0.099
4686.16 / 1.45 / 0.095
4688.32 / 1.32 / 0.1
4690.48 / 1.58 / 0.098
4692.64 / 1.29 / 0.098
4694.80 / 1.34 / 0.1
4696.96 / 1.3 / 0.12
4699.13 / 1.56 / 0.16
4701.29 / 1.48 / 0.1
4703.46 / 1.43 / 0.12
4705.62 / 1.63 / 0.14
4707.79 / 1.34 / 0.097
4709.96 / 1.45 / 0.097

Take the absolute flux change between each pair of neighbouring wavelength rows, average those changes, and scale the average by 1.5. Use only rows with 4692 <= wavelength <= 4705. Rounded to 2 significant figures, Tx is 0.14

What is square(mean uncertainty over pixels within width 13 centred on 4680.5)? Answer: 0.0150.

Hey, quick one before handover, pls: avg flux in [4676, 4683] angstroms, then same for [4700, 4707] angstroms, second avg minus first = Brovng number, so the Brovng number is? 0.09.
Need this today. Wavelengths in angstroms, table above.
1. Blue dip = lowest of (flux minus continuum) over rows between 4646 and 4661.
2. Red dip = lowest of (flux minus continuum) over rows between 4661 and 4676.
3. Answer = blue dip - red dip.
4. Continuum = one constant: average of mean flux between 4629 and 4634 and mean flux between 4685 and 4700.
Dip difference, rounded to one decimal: -0.3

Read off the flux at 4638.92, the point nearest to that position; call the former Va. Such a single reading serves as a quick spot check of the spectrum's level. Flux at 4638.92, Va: 1.49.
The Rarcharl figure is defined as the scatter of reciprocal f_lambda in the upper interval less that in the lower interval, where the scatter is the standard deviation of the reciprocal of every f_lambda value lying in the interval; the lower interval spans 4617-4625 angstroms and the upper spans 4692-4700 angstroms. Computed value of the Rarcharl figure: 0.03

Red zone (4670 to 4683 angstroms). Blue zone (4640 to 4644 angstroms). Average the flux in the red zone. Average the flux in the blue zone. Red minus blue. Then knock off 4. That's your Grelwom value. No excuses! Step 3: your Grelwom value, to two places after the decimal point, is -3.99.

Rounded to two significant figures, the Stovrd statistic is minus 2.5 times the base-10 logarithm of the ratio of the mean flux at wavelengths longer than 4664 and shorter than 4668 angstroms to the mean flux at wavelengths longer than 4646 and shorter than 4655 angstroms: -0.11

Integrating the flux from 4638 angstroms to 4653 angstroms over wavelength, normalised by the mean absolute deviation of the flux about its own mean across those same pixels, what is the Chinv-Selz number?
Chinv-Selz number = 390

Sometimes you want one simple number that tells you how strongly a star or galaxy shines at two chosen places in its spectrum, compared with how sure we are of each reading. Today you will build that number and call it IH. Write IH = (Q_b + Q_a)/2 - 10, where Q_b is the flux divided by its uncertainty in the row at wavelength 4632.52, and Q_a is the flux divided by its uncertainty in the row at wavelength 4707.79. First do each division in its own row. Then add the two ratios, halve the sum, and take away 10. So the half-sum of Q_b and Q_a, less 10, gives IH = 4.7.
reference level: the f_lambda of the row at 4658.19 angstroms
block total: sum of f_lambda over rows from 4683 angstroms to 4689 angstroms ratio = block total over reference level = 2.6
